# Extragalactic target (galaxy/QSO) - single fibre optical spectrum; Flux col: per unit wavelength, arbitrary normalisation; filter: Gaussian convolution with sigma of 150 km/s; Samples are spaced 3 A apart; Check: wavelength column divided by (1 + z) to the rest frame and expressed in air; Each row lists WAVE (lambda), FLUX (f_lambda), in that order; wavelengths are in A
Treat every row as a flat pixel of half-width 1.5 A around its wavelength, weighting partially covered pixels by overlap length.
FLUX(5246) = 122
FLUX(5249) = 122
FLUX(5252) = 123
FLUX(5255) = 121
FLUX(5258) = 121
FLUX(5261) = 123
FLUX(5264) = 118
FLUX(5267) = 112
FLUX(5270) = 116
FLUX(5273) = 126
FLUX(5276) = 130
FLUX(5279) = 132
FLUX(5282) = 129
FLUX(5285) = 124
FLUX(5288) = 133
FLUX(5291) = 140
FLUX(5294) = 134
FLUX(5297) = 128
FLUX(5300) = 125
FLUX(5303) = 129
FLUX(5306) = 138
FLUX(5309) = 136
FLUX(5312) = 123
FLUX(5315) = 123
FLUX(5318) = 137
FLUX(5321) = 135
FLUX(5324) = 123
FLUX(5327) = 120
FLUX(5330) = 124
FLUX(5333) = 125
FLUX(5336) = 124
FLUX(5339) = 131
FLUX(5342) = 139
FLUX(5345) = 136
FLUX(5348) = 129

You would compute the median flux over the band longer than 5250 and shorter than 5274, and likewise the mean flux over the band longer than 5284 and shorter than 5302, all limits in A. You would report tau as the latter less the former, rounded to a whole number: 10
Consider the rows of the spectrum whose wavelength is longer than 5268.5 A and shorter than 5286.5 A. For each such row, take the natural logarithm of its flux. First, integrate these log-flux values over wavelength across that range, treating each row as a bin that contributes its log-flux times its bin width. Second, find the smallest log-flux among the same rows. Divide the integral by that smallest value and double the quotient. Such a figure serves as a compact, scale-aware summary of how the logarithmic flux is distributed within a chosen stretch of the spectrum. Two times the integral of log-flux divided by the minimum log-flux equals 36.6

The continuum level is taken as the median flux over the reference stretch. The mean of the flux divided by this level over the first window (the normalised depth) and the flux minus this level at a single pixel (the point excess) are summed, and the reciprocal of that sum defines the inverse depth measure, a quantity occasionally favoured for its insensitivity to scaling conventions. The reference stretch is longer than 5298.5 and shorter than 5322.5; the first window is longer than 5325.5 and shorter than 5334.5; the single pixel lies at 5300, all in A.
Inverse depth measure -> -0.2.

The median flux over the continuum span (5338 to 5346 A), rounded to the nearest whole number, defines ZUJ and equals 136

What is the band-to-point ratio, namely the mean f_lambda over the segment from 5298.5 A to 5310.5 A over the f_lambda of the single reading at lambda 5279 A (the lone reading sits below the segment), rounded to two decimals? 1.00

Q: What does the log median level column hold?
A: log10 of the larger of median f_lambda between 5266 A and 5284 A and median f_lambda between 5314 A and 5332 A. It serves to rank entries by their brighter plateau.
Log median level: 2.11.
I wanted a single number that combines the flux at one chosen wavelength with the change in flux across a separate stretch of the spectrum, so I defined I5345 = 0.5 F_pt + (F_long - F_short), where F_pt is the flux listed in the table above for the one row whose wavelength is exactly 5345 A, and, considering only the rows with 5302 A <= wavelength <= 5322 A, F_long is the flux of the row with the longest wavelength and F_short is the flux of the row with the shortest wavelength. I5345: 74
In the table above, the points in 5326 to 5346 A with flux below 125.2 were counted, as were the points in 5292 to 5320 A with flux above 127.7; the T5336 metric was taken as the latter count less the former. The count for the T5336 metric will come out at 2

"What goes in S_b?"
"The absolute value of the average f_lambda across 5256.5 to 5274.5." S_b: 119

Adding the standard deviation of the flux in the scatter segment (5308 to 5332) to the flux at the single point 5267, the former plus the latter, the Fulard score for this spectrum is 119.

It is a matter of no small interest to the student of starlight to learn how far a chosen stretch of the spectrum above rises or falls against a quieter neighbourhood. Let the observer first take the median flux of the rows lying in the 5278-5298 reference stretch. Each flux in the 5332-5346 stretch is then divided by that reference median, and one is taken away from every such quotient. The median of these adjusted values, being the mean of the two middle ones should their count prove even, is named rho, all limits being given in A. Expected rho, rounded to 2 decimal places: -0.01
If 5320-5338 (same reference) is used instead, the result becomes -0.06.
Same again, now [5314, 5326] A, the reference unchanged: -0.02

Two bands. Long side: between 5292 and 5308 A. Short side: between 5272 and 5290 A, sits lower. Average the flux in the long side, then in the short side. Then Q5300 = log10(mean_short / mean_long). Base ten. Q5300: -0.006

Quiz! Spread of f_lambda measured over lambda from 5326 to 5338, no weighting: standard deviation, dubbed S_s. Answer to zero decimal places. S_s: 2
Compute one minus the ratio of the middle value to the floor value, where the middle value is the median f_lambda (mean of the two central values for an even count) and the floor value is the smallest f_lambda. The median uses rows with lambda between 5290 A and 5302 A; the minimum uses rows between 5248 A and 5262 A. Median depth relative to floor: -0.08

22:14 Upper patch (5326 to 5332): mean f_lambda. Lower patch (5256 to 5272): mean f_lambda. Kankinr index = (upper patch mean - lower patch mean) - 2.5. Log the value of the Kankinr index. 2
